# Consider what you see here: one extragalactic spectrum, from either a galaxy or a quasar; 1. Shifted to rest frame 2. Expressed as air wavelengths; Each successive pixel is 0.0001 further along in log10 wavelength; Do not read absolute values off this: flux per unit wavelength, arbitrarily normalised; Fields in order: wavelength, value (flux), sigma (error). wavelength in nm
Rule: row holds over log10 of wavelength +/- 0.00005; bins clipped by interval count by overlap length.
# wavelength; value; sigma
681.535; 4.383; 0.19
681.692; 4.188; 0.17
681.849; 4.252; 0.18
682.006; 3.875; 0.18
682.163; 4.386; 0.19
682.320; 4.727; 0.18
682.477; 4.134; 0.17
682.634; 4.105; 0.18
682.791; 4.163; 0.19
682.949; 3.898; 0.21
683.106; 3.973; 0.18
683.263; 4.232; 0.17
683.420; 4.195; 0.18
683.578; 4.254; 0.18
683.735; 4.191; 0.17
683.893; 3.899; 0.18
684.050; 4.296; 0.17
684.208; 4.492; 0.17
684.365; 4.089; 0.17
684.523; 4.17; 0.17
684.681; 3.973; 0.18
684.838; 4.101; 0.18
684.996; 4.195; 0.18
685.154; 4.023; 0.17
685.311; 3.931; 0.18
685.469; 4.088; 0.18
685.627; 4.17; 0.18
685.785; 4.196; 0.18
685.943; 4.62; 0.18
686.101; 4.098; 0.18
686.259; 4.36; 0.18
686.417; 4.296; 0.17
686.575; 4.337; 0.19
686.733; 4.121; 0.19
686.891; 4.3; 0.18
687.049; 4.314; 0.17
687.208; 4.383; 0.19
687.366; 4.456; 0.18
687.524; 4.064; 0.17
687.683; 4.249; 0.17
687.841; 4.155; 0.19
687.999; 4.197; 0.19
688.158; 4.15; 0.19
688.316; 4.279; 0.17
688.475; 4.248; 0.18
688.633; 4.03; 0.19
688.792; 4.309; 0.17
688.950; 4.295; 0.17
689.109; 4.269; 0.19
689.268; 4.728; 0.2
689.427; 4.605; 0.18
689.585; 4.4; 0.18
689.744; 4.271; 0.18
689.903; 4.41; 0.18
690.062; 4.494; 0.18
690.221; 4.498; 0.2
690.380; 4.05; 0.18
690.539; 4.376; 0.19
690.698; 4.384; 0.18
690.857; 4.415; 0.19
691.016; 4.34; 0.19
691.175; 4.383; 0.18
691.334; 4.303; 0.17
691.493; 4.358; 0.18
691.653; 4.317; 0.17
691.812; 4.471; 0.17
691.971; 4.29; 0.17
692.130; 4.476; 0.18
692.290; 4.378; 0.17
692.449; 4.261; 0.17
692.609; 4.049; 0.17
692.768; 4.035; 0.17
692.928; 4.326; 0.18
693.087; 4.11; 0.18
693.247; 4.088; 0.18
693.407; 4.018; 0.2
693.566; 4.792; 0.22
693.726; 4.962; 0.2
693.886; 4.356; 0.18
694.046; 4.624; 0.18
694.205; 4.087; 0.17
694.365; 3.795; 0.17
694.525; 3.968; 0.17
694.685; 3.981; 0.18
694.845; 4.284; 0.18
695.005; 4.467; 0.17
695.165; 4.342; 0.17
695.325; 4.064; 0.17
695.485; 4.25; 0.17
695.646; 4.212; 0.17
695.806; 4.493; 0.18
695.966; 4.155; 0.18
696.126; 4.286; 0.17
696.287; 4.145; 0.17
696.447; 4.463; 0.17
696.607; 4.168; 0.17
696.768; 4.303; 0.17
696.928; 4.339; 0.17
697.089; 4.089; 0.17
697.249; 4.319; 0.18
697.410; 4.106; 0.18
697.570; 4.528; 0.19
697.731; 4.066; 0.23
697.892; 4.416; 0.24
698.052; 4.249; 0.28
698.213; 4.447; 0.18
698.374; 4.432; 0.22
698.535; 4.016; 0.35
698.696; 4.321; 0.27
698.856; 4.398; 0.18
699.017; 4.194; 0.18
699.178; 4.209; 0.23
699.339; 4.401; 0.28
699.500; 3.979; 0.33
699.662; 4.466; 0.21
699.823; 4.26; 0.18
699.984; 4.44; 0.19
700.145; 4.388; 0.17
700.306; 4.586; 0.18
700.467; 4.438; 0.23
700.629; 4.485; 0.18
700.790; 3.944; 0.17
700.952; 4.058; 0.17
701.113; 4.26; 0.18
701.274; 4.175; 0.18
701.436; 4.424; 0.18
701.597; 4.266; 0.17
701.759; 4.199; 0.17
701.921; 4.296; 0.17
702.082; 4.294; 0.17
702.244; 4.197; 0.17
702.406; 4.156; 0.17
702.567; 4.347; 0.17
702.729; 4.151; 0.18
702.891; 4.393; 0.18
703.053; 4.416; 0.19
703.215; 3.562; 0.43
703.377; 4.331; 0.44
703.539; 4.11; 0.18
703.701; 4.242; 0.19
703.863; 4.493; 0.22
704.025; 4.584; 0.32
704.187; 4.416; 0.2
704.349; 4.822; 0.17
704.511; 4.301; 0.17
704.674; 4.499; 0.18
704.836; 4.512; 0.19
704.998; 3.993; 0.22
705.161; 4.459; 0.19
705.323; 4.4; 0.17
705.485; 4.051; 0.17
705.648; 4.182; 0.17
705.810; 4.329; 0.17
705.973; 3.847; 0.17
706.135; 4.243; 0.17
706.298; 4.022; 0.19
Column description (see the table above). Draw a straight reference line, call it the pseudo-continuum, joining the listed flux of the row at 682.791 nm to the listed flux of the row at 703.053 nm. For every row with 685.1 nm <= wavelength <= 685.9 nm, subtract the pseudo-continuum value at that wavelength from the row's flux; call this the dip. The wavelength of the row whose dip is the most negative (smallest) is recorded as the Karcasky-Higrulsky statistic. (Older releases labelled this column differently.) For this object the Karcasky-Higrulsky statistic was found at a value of 685.311 nm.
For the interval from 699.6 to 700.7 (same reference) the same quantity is 699.823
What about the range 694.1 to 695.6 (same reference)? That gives 694.365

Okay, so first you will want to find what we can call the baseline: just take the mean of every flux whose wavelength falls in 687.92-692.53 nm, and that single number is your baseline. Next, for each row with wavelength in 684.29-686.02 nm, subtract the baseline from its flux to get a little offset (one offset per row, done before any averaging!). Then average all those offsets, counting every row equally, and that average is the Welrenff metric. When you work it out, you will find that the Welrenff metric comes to -0.20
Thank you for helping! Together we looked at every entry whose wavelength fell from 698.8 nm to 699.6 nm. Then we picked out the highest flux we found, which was 4.401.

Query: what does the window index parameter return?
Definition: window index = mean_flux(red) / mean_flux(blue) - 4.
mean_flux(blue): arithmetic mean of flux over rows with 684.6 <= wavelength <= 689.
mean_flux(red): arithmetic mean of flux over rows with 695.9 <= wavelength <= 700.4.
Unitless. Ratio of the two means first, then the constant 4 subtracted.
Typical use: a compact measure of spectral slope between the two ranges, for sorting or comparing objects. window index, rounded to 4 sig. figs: -2.981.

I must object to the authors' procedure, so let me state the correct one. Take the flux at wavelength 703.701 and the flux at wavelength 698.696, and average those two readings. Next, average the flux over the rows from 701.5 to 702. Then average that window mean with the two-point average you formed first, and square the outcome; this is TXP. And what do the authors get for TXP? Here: 18.2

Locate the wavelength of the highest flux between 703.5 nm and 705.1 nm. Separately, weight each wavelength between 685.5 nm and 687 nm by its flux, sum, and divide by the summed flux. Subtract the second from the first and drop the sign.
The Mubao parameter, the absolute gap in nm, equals 18.09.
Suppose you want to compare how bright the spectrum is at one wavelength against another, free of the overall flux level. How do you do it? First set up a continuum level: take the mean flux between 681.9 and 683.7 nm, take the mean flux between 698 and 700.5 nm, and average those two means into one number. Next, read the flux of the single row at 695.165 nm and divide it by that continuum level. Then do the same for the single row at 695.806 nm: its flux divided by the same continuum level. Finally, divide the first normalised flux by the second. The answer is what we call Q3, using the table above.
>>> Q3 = 0.97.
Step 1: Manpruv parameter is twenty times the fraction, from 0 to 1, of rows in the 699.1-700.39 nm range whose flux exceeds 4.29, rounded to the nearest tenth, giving 12.5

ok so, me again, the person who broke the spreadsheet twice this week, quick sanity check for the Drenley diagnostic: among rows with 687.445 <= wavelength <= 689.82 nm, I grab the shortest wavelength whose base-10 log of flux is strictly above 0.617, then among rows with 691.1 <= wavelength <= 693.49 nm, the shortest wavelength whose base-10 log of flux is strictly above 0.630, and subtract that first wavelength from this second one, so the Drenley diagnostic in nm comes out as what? 3.49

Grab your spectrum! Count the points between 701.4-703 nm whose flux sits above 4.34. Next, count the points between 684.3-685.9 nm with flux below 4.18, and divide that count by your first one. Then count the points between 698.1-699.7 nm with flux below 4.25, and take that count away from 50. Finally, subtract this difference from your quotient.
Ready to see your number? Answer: -43.3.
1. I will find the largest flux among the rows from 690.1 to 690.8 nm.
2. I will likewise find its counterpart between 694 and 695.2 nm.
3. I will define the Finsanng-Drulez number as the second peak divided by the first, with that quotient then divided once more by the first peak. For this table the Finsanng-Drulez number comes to 0.23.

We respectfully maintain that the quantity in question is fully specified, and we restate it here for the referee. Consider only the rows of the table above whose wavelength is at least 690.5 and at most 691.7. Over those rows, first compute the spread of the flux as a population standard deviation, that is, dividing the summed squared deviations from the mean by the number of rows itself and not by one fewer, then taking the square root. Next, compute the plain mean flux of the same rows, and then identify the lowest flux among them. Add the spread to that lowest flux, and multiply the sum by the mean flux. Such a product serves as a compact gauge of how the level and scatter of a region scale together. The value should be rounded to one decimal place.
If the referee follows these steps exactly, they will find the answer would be 18.9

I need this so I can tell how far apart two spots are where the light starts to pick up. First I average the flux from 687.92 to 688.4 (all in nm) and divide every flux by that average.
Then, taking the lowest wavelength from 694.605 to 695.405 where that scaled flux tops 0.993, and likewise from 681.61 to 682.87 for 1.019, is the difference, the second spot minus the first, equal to -12.68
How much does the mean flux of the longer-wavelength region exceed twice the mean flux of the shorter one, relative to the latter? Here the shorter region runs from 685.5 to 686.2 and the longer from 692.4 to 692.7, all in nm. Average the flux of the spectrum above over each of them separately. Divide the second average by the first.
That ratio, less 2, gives -1.03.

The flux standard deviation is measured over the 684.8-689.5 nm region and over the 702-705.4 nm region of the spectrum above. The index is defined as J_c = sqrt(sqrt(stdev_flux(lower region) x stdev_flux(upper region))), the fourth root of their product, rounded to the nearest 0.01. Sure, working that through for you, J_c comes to 0.46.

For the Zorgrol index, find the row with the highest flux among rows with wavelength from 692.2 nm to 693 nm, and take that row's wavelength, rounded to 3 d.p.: 692.290 nm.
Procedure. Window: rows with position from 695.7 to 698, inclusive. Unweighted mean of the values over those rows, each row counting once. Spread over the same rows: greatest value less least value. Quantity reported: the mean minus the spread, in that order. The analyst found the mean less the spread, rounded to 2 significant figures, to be 3.8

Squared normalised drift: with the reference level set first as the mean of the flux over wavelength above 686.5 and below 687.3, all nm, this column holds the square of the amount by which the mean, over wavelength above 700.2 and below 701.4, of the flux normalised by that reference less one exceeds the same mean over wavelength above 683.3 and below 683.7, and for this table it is 0.0002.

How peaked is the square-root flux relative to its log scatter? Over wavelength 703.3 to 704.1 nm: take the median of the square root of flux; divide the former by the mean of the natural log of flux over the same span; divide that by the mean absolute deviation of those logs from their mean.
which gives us 41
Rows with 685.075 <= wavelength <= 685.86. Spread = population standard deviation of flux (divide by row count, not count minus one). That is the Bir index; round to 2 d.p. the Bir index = 0.10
